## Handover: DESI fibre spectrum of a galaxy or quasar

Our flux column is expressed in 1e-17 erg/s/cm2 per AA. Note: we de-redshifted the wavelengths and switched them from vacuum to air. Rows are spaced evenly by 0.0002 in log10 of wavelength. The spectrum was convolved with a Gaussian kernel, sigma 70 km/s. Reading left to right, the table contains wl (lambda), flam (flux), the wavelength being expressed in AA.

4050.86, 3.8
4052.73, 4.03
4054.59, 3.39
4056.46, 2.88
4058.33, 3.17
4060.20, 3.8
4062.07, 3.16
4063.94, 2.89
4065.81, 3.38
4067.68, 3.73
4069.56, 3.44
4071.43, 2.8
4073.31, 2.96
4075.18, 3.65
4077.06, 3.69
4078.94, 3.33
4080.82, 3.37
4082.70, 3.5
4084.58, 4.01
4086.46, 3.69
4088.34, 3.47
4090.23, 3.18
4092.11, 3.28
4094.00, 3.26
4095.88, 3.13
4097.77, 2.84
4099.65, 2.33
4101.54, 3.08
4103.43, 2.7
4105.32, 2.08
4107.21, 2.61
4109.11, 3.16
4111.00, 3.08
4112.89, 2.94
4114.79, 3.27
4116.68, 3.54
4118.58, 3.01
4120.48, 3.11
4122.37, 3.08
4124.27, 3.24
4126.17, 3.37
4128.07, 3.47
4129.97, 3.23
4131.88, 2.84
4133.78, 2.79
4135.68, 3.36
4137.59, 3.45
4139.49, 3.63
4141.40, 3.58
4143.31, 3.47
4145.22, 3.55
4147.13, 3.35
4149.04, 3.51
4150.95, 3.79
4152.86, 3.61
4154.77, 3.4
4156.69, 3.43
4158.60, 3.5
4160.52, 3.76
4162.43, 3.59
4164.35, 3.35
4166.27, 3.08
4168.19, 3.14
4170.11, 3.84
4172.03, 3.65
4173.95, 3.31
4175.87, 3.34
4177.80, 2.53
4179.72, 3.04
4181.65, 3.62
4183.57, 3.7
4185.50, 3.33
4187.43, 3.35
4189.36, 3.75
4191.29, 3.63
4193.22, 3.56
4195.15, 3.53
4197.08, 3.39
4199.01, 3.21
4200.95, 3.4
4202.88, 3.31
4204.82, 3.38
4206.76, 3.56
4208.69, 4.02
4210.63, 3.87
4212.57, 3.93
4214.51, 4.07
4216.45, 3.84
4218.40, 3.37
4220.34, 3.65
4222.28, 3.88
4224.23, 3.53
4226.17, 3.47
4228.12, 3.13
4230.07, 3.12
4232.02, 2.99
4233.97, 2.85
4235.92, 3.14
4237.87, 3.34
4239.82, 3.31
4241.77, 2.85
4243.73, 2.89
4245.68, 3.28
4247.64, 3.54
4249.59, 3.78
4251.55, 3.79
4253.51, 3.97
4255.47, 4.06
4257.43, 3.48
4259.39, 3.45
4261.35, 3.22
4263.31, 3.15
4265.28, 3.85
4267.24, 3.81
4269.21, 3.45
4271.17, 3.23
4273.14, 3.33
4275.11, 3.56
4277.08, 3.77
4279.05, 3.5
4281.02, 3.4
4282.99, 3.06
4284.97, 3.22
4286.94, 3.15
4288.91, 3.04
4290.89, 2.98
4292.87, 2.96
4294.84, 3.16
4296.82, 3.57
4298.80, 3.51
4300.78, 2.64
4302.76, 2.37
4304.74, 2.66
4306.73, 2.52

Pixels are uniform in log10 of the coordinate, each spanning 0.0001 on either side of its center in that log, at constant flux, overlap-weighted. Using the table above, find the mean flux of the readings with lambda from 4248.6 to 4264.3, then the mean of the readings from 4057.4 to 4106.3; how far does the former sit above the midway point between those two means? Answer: 0.19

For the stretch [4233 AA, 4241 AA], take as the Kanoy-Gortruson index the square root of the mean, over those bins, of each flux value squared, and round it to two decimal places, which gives 3.17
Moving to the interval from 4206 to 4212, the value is 3.82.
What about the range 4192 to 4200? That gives 3.43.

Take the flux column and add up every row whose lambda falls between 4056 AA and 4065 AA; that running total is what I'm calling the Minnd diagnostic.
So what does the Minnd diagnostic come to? 16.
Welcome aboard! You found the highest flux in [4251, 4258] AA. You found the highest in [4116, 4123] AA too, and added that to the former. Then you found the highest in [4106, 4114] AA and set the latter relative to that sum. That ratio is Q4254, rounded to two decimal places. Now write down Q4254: 0.42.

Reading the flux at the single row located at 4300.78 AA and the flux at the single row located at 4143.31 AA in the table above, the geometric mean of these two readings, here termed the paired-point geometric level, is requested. 3.0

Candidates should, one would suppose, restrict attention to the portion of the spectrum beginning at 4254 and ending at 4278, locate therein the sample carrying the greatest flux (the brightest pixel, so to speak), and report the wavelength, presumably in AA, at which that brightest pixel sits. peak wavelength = 4255.47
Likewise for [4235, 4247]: 4237.87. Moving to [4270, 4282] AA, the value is 4277.08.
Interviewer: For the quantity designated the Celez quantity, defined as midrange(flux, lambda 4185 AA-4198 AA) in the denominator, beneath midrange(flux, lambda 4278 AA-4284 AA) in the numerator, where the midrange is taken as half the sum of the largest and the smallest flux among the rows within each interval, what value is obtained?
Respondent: 0.93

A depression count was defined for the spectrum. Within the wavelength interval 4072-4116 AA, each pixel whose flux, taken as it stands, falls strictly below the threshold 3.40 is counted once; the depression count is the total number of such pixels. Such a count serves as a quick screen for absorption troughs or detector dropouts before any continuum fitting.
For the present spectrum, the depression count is 17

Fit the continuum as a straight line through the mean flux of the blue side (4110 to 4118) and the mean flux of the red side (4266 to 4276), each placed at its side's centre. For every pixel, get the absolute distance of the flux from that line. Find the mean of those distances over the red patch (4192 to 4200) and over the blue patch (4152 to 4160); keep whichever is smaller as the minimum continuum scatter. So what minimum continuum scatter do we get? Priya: 0.15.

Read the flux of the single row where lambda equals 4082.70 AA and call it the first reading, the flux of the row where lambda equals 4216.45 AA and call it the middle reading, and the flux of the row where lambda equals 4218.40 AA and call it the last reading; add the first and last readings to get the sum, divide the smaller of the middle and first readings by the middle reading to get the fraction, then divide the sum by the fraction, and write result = 7.5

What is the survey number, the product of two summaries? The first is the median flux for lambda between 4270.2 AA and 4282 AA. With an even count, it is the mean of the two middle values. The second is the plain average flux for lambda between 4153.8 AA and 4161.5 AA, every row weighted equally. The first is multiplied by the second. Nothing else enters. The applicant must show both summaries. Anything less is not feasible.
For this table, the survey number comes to 12.2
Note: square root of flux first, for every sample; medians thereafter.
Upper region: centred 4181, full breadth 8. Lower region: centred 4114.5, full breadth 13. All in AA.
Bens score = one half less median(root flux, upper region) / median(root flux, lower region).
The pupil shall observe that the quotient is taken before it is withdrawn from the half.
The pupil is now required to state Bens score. -0.534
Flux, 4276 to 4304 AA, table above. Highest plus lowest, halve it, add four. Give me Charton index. 7.07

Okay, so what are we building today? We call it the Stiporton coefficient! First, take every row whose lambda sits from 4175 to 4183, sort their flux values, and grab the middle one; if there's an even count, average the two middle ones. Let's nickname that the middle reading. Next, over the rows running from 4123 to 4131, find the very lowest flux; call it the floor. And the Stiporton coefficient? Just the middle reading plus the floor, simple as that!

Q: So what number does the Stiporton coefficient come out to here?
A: 6.42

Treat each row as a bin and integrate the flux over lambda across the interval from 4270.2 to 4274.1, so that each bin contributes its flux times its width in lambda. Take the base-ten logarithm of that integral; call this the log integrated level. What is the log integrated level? 1.11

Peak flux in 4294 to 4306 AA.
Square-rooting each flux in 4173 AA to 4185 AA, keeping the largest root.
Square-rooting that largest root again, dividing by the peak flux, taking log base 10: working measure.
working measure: -0.41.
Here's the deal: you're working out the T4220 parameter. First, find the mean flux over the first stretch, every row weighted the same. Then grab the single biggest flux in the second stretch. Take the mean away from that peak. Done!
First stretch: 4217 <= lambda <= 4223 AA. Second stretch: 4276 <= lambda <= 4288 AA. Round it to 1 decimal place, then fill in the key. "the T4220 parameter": 0.1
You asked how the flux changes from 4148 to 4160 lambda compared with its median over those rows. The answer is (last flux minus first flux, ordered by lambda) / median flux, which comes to -0.003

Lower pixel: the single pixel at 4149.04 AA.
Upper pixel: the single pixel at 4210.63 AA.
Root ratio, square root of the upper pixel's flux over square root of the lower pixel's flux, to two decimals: 1.05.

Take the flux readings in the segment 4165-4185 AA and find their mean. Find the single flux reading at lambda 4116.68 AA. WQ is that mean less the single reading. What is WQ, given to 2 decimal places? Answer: -0.21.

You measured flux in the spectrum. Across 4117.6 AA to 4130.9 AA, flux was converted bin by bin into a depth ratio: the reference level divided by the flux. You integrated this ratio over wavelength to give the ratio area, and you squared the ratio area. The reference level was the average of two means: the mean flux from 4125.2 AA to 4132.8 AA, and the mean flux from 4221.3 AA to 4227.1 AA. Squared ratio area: 202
